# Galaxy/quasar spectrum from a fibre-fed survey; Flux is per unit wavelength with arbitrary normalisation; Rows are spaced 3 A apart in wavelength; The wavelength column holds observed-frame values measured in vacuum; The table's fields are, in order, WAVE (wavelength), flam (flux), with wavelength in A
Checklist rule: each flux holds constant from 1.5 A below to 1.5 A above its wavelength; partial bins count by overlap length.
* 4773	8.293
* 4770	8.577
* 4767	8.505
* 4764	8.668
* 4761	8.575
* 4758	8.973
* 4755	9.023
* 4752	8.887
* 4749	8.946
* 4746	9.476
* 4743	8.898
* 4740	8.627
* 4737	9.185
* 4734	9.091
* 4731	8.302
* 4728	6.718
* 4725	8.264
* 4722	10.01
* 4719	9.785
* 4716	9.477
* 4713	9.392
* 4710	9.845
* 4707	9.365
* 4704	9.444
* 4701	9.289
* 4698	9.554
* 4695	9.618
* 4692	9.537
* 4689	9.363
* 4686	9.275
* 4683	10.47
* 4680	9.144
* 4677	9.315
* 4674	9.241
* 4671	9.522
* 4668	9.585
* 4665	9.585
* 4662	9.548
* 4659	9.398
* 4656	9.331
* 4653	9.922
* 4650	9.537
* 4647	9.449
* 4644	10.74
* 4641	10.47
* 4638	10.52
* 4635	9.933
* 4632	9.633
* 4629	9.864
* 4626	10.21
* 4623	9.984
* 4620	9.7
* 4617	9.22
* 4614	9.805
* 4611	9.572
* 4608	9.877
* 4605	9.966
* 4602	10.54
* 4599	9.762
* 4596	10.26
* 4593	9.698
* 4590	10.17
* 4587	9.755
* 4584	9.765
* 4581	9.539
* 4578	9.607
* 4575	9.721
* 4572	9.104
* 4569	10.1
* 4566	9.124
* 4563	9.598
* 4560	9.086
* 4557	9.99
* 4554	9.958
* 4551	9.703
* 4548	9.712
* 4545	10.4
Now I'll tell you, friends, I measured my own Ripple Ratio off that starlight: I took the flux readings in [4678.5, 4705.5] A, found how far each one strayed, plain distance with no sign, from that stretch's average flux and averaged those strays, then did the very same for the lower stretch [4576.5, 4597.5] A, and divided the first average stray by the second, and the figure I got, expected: 1.1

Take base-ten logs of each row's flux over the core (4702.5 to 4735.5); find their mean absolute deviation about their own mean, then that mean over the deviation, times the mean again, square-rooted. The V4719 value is 5.0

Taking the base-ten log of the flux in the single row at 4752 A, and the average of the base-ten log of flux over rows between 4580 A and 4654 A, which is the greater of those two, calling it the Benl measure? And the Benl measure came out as 1.00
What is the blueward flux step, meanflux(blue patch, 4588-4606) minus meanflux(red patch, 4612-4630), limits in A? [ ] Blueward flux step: 0.27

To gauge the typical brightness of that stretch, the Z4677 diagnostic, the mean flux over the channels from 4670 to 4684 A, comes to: 9.5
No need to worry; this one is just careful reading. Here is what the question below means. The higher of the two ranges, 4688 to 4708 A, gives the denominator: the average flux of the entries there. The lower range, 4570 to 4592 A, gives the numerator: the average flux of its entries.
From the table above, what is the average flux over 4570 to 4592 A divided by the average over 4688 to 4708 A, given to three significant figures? 1.02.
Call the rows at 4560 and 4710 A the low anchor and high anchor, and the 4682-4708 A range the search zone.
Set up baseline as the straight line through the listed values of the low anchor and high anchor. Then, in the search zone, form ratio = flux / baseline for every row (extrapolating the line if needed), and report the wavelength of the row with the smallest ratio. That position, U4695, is 4701 A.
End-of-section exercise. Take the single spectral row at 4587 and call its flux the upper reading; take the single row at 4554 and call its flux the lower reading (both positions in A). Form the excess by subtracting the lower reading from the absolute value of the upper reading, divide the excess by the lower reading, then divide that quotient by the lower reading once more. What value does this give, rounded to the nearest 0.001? -0.002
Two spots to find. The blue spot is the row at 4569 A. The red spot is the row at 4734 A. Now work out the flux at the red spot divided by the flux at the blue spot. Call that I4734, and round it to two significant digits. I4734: 0.90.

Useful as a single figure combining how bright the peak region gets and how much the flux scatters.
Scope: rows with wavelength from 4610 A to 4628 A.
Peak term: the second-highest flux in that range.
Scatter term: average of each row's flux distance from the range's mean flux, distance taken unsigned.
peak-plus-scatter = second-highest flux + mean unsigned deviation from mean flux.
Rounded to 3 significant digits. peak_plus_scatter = 10.2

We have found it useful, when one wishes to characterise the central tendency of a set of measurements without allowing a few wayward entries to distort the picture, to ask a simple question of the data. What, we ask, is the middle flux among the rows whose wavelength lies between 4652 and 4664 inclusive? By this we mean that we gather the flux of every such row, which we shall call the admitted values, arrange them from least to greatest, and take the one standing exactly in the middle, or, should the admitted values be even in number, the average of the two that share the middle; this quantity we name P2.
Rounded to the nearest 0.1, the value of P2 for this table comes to 9.5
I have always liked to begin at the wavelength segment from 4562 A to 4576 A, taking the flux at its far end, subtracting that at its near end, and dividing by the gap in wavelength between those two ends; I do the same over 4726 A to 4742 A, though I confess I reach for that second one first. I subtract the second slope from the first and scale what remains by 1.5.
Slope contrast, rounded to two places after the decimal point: -0.22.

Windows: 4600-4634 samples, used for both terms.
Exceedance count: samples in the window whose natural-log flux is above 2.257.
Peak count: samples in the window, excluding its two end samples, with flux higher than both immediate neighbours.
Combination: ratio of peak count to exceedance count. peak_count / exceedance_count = 0.20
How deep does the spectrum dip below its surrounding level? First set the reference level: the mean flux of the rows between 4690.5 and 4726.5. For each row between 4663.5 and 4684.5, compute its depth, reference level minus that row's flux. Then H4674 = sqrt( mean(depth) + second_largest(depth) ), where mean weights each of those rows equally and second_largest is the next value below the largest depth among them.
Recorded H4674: 0.37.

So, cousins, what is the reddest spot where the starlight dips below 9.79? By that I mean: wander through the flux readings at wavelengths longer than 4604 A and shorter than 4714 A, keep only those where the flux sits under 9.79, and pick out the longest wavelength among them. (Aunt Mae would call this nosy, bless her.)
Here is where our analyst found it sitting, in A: 4713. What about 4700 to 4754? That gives 4752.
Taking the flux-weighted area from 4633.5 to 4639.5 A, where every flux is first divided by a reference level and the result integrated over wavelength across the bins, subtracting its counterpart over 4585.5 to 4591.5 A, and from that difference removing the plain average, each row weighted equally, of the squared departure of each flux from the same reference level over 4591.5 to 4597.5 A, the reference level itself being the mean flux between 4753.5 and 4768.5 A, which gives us -1.41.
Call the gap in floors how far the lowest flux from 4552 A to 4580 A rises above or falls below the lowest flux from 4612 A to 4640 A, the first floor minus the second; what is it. -0.1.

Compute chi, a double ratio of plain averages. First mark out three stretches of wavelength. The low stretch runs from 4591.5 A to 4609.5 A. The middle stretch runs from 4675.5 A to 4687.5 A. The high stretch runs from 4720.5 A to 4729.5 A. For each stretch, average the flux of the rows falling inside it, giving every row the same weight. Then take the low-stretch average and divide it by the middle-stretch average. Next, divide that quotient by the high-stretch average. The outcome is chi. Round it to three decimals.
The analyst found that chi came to 0.126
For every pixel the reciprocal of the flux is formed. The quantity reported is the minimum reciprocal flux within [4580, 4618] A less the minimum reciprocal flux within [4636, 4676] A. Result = 0.002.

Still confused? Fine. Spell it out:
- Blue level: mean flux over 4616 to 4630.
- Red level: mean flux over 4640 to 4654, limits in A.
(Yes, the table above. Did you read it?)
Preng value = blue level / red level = 0.98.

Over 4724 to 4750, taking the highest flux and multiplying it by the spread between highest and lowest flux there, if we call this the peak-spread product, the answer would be 26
